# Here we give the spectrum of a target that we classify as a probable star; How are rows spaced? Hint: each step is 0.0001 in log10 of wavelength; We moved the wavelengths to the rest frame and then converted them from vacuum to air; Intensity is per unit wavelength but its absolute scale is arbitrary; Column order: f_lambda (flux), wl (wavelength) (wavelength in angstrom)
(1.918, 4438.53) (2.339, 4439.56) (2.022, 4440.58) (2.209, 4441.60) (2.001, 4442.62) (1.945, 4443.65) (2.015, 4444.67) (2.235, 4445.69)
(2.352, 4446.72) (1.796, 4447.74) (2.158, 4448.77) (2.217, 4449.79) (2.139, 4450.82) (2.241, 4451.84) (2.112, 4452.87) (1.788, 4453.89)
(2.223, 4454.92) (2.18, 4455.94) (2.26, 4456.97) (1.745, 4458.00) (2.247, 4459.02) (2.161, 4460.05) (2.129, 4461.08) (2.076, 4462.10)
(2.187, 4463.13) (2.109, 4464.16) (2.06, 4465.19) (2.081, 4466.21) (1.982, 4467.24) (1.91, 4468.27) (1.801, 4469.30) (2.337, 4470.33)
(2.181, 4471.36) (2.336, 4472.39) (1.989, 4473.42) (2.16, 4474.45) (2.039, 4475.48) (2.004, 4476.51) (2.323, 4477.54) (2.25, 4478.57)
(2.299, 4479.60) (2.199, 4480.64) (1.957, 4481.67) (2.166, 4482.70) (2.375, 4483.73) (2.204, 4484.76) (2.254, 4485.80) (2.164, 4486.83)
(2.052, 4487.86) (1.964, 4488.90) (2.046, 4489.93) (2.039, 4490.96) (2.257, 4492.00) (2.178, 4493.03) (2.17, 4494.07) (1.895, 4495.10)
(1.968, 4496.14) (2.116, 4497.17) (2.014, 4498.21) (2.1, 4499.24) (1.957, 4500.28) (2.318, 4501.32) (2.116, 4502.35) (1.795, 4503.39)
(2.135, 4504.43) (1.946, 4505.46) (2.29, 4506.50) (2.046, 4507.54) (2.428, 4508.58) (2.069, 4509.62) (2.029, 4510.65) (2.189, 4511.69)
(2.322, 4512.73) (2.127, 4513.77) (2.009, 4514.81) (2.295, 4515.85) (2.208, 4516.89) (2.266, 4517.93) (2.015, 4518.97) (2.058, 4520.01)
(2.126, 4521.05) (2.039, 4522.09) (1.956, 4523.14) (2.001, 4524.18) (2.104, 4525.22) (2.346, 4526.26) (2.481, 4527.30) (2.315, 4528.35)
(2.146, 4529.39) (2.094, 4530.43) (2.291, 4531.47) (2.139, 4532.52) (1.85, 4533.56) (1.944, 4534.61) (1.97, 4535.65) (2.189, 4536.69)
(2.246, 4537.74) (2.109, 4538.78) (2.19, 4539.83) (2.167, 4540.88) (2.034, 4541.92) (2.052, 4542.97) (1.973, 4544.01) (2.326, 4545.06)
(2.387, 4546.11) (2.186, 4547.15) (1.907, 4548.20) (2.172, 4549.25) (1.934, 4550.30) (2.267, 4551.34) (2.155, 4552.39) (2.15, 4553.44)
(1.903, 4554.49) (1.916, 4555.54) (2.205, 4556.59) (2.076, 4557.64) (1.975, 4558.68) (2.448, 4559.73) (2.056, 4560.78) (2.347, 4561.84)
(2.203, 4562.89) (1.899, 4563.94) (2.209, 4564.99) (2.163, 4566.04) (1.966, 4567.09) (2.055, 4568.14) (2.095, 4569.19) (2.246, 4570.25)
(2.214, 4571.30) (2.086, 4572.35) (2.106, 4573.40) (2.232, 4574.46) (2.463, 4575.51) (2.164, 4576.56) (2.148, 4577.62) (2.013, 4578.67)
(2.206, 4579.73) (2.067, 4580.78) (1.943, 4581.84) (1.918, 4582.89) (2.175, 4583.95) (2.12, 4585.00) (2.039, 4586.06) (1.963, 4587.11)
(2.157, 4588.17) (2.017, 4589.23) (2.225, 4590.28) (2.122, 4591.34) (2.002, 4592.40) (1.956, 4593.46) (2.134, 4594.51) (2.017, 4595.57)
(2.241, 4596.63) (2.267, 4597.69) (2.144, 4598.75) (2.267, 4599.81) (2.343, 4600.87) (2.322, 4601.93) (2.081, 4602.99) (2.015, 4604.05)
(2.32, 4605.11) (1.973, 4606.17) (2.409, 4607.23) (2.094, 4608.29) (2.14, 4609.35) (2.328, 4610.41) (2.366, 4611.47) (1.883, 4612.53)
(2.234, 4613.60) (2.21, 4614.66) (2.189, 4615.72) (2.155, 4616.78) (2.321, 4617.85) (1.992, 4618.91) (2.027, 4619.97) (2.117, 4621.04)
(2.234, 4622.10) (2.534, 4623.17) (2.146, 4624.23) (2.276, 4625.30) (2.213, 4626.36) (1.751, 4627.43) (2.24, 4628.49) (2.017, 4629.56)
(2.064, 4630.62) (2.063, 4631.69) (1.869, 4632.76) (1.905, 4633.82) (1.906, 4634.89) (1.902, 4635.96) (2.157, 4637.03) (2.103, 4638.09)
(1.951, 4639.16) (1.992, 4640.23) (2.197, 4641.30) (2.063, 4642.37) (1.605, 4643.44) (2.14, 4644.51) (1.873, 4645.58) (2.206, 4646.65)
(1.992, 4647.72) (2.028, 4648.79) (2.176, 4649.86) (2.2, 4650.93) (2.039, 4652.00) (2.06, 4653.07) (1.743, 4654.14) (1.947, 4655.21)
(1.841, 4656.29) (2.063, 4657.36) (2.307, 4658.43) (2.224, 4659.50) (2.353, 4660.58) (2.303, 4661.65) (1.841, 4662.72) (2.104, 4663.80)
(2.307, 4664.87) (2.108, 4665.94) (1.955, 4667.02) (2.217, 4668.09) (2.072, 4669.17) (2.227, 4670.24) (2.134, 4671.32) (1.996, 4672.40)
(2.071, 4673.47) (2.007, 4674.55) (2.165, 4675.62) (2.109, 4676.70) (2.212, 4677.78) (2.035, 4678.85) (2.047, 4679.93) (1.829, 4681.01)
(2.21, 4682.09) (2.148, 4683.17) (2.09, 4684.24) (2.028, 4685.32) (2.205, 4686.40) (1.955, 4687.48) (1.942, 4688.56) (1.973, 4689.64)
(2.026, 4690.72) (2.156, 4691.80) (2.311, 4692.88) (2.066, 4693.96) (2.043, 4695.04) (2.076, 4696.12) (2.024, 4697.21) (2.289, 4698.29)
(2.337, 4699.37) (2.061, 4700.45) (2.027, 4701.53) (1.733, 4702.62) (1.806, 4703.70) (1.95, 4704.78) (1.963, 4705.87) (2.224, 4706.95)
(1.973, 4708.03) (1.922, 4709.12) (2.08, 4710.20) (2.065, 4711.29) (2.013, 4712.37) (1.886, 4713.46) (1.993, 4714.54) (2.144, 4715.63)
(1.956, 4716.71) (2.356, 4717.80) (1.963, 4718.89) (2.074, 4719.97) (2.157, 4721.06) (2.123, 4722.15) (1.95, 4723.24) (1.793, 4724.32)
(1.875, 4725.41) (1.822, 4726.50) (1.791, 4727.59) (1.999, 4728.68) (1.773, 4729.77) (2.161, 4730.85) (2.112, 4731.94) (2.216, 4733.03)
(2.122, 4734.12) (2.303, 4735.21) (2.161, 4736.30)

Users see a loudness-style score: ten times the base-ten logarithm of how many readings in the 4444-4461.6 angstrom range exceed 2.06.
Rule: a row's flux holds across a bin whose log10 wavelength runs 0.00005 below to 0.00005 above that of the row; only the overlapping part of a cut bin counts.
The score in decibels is 11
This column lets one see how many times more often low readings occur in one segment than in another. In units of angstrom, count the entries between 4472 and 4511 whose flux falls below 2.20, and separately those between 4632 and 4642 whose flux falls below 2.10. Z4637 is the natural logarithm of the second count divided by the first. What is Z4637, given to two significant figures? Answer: -1.5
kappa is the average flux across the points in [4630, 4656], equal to 2.01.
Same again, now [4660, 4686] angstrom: 2.11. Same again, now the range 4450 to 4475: 2.10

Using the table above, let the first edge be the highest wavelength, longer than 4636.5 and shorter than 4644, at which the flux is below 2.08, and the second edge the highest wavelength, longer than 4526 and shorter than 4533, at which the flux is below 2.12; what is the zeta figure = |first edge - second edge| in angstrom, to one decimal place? 113.0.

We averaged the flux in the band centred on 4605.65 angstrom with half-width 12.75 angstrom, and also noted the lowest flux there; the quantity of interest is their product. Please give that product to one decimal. 4.1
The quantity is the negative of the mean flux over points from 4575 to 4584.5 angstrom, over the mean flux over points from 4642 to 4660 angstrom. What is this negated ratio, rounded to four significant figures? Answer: -1.045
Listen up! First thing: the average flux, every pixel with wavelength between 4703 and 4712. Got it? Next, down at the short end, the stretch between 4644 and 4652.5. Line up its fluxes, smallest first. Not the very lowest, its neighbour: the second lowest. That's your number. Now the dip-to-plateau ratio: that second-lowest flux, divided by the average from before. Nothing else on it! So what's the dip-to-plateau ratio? 1.00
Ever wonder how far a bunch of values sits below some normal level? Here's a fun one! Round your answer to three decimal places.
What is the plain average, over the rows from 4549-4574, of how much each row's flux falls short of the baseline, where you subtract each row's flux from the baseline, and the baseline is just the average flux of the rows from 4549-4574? 0.000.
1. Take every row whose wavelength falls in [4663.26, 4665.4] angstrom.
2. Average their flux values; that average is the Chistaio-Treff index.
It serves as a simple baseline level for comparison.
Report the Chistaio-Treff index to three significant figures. 2.21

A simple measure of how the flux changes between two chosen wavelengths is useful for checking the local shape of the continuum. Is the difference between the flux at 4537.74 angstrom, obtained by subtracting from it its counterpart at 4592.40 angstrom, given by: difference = 0.24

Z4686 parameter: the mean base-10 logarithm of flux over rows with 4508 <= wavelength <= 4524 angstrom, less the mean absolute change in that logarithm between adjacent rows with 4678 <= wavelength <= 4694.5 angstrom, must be 0.302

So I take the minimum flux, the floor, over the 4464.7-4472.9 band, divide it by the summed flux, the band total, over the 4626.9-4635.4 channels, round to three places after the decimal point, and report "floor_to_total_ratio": 0.114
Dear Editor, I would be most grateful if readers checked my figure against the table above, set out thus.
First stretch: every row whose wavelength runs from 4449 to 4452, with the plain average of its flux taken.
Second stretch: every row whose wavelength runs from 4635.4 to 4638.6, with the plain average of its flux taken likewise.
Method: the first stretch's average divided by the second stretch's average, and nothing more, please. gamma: 1.07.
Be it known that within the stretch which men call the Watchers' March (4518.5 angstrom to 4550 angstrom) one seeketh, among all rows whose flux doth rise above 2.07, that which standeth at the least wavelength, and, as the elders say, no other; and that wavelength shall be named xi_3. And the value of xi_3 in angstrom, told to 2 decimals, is 4521.05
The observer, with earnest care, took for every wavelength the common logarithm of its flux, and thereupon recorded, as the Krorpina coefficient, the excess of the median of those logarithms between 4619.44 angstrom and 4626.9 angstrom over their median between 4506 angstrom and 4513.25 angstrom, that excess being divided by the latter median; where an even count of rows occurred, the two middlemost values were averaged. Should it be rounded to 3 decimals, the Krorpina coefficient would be 0.014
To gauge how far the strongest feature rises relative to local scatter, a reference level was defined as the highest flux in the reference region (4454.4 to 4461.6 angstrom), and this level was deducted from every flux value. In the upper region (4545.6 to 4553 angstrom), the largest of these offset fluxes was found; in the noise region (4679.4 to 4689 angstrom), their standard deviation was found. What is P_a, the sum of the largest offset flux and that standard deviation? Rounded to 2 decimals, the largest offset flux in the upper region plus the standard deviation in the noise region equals 0.25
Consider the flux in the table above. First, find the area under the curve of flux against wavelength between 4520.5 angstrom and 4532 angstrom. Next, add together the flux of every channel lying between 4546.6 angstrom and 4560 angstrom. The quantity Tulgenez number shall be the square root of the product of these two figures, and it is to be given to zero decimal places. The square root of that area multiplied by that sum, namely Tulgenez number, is 26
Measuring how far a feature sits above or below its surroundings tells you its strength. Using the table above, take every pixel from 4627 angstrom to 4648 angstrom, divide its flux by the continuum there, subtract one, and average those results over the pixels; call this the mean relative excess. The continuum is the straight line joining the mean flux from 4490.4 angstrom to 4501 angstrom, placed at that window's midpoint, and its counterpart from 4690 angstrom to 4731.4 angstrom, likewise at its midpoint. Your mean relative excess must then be -0.020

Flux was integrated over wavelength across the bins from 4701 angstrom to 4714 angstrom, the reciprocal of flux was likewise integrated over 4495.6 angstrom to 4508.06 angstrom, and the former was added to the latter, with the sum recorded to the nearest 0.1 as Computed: 31.7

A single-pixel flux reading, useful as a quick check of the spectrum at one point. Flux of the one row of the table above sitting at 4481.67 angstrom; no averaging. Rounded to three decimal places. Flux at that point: 1.957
